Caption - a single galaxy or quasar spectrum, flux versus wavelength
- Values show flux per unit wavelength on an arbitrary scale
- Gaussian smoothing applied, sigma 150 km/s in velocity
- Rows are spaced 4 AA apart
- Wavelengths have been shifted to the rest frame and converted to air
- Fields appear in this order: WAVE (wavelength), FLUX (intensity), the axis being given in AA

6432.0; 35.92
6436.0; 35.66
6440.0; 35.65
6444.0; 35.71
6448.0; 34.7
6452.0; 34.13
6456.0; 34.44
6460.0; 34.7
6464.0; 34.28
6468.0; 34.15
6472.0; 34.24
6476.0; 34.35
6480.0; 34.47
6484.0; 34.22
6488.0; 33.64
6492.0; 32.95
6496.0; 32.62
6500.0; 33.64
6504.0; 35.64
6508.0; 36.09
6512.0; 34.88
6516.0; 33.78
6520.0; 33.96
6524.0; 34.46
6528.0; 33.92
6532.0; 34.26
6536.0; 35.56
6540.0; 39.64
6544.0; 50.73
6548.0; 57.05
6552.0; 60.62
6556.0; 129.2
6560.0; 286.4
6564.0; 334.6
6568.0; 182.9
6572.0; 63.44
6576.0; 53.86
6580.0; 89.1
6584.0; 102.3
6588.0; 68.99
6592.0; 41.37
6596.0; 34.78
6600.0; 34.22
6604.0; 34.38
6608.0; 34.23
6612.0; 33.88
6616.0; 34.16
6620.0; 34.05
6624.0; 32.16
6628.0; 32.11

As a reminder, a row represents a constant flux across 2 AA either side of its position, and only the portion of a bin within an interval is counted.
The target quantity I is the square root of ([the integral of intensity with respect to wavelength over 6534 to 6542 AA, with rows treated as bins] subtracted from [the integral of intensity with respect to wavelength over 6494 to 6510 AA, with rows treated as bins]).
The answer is 16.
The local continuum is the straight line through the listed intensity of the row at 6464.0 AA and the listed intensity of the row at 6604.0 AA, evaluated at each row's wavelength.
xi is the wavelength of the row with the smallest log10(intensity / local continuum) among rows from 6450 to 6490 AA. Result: 6488.0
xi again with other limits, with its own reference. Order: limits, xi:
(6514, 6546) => 6516.0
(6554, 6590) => 6576.0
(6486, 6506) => 6496.0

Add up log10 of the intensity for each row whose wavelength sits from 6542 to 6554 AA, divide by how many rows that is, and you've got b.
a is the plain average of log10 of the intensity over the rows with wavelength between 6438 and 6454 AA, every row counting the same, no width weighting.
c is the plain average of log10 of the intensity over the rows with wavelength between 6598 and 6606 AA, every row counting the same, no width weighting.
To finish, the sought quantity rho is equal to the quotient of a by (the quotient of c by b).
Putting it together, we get 1.8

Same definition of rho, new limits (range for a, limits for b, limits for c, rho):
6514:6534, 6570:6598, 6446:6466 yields 1.8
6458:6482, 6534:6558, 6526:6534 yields 1.8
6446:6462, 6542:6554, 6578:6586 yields 1.4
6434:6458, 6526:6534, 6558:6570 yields 1.0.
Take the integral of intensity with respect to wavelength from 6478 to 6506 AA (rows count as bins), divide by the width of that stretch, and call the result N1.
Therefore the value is 33.9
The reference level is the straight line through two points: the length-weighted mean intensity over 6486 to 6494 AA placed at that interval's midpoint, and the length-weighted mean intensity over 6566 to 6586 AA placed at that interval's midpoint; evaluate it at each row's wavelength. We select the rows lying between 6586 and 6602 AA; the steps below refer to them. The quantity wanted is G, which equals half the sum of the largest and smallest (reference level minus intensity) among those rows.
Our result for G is 60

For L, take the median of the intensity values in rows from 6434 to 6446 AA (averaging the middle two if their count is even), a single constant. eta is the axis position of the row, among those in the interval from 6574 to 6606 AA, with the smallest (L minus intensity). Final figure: 6584.0 AA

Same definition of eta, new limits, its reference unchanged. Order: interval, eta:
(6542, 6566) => 6564.0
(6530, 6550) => 6548.0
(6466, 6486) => 6480.0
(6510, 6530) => 6512.0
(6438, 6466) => 6444.0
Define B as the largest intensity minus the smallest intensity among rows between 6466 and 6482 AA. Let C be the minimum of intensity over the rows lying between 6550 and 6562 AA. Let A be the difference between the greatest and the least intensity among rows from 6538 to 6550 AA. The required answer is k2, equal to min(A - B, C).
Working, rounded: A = 17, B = 0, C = 60.62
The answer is 17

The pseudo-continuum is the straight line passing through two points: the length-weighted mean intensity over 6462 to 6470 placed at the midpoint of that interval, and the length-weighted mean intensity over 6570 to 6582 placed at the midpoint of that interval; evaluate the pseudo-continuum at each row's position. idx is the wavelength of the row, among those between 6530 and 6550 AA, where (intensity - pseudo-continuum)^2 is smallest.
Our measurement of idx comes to 6548.0 AA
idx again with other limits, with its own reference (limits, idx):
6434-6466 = 6464.0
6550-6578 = 6552.0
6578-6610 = 6588.0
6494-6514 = 6504.0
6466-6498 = 6468.0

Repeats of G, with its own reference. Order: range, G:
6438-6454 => -35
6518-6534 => 26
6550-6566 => -113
